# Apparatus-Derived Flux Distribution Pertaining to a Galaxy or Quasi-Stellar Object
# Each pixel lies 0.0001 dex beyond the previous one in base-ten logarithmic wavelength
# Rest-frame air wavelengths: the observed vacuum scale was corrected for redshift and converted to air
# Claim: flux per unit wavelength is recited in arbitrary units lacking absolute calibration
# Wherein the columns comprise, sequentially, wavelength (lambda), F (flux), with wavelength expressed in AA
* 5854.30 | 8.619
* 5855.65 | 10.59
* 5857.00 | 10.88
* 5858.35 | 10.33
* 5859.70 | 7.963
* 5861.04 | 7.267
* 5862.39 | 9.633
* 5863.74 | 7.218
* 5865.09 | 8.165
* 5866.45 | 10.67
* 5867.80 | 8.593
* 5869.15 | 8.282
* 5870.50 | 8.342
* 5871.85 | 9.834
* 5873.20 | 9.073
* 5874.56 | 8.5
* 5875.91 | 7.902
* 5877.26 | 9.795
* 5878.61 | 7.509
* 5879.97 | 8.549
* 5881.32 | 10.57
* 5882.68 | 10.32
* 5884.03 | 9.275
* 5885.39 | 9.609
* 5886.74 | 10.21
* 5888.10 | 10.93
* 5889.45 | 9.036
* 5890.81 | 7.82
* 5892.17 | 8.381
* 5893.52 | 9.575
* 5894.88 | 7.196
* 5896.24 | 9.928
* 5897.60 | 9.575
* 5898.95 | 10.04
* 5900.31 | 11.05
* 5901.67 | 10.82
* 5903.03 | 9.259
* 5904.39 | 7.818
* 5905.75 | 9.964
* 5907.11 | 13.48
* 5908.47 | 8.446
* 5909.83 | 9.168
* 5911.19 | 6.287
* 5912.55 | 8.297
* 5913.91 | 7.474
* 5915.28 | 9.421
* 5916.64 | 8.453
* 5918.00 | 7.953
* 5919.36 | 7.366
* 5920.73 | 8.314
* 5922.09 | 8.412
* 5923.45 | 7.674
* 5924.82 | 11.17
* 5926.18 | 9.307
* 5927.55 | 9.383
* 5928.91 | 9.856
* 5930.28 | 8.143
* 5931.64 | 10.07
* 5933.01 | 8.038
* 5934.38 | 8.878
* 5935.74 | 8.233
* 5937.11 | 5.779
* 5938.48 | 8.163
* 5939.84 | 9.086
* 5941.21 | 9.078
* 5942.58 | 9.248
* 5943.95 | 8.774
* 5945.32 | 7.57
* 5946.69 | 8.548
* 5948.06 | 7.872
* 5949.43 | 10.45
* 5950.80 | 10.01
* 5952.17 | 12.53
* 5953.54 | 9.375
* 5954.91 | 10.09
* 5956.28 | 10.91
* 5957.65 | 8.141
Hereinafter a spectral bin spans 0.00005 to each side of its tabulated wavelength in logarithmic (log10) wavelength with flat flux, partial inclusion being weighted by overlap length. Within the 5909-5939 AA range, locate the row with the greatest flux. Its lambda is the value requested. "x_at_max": 5924.82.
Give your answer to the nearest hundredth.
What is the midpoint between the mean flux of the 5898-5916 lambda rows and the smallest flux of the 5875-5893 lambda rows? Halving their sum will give 8.43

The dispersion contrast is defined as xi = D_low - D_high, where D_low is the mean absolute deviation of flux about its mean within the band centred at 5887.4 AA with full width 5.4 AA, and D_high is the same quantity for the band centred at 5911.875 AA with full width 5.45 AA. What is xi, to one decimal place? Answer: -0.3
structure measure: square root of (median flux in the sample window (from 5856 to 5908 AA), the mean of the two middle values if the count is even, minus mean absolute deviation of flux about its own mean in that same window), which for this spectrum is 2.89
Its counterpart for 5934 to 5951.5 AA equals 2.82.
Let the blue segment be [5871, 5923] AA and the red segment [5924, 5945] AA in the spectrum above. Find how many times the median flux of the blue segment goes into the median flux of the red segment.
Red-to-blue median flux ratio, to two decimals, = 1.00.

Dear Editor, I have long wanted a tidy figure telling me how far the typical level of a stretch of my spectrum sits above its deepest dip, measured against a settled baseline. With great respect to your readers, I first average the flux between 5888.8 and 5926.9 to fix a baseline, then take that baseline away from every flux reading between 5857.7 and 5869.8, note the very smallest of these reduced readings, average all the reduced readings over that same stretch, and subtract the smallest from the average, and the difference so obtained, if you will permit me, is 1.5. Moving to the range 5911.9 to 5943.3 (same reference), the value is 2.8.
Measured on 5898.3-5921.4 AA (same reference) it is 2.7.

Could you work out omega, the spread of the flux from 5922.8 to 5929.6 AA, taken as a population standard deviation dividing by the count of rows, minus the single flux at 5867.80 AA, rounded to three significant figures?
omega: -7.47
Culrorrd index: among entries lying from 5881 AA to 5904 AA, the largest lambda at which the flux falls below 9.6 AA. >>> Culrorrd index 5903.03 AA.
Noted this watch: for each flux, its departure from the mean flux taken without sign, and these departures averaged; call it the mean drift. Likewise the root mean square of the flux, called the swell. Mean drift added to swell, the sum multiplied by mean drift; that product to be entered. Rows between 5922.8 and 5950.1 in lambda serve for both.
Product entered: 8.6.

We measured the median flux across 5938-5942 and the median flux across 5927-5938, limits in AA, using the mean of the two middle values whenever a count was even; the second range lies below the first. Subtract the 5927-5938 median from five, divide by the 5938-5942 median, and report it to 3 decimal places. -0.392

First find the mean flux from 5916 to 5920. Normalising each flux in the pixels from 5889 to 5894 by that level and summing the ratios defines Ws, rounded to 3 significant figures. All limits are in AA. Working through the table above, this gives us 4.39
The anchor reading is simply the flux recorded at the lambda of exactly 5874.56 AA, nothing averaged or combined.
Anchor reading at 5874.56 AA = 8.5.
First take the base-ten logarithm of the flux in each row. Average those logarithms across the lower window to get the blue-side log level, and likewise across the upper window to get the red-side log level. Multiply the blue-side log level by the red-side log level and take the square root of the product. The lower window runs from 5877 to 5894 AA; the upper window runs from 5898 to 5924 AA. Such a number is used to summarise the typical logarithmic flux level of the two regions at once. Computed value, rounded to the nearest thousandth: 0.956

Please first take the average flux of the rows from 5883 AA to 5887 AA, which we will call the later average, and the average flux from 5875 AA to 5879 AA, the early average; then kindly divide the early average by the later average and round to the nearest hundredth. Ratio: 0.87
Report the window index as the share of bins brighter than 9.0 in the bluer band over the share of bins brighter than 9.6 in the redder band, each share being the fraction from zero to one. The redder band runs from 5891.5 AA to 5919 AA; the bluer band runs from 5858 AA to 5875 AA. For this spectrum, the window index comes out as 1.3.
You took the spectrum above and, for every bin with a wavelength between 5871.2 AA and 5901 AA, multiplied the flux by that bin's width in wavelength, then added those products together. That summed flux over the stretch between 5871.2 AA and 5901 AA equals 277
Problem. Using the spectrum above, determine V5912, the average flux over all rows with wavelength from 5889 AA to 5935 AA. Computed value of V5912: 9.00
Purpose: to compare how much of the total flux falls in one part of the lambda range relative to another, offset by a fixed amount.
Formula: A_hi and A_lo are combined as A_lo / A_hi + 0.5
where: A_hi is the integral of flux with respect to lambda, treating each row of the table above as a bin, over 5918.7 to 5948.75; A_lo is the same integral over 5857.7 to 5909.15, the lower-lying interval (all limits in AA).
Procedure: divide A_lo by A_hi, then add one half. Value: 2.3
